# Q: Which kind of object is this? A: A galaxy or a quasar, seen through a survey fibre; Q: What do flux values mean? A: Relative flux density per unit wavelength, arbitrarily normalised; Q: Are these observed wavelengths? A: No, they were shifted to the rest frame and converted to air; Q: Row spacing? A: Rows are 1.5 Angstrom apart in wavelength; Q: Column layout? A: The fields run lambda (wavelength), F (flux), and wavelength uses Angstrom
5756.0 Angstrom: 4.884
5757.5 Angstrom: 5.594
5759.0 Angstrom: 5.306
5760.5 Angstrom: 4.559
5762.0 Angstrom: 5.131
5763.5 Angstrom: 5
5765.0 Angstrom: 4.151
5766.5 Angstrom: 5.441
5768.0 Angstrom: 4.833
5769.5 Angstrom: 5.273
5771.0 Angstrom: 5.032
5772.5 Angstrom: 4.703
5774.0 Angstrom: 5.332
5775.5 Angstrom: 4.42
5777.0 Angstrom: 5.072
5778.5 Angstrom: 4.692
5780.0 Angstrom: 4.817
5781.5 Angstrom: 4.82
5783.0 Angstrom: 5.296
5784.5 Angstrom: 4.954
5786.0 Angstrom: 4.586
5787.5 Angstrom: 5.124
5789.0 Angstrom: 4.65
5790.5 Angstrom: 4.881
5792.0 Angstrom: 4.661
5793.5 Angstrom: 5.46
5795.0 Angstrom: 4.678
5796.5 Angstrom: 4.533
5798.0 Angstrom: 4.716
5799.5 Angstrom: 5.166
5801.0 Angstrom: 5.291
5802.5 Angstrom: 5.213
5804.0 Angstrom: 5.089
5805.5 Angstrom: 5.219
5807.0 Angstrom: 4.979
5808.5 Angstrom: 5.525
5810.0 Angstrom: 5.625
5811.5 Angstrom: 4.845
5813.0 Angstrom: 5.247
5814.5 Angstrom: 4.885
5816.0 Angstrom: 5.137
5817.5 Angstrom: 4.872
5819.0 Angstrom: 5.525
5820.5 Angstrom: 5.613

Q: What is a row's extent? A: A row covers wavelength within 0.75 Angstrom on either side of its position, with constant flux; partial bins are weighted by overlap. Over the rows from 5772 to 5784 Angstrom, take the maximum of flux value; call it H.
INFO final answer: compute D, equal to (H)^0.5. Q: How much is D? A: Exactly 2.31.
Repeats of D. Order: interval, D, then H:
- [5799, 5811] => 2.37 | 5.625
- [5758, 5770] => 2.33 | 5.441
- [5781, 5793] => 2.30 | 5.296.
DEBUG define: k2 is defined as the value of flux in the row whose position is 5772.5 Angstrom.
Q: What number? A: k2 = 4.703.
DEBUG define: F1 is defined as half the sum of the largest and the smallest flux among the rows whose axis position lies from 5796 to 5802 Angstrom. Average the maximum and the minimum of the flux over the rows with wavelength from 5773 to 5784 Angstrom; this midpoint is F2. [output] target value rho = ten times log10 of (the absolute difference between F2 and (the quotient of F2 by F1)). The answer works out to 5.89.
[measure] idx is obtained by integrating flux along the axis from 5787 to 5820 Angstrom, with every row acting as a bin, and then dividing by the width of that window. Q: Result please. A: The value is 5.06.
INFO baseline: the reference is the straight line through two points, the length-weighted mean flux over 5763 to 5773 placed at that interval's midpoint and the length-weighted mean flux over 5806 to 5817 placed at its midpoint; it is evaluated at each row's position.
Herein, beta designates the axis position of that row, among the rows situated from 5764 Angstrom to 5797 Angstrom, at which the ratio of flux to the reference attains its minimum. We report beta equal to 5765.0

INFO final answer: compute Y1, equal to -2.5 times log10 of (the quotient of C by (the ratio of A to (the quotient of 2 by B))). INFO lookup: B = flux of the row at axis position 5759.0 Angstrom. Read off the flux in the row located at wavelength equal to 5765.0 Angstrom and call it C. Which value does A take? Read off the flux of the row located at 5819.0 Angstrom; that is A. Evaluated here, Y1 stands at 1.37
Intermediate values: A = 5.525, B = 5.306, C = 4.151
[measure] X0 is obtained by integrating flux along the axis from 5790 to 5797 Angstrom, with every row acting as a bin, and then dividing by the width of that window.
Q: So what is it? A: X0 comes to 4.85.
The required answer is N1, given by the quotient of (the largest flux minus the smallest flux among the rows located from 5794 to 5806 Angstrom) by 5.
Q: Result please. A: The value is 0.152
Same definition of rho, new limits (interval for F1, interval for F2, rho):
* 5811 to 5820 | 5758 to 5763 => 6.00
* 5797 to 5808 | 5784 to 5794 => 6.04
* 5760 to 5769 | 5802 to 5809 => 6.19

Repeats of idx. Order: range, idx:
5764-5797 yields 4.89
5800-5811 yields 5.26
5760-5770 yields 4.91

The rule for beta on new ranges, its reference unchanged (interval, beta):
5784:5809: 5796.5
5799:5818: 5817.5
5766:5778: 5775.5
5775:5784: 5775.5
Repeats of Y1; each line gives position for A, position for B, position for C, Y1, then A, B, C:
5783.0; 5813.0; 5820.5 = 0.98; 5.296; 5.247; 5.613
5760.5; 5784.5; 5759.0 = 0.82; 4.559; 4.954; 5.306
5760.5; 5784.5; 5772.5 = 0.95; 4.559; 4.954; 4.703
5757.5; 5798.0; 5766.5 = 0.96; 5.594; 4.716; 5.441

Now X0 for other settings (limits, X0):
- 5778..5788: 4.90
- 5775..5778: 4.77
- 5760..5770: 4.91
